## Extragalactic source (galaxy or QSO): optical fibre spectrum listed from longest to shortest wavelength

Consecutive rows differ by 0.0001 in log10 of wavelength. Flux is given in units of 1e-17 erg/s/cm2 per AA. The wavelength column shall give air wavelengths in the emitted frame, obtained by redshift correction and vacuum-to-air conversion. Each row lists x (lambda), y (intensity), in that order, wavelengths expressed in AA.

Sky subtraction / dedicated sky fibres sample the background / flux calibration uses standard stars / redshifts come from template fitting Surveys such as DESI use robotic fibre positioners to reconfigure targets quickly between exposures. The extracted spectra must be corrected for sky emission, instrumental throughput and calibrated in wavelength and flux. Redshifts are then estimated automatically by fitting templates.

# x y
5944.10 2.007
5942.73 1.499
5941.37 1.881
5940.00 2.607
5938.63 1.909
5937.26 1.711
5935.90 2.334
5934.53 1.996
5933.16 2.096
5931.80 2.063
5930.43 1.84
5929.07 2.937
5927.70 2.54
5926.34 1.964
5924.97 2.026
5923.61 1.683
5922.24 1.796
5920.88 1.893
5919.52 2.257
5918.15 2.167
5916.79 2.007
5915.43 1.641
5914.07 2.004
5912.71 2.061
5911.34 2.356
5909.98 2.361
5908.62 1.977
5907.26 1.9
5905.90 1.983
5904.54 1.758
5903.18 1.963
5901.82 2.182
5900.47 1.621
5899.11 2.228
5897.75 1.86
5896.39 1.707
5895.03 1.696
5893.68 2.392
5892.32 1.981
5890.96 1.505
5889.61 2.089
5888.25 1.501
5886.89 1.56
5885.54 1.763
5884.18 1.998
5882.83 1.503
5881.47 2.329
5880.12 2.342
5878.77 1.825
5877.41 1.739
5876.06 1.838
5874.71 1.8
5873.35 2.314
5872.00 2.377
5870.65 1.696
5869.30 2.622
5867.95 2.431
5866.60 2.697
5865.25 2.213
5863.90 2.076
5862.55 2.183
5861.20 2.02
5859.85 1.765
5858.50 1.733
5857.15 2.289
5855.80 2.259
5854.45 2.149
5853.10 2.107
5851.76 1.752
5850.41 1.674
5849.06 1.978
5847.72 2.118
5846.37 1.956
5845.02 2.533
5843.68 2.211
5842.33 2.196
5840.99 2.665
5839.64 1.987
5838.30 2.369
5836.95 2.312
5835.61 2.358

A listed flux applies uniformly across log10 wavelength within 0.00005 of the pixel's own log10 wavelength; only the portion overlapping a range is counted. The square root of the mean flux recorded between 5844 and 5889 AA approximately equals 1.43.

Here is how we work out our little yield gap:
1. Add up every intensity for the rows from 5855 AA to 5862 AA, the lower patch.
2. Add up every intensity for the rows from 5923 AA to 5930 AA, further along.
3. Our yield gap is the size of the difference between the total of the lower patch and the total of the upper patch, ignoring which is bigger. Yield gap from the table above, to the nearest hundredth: 1.08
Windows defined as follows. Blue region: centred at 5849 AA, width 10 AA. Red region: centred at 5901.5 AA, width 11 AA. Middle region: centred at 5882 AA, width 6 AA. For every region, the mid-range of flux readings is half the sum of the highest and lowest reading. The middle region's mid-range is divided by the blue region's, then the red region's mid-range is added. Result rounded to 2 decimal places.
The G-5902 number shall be 2.84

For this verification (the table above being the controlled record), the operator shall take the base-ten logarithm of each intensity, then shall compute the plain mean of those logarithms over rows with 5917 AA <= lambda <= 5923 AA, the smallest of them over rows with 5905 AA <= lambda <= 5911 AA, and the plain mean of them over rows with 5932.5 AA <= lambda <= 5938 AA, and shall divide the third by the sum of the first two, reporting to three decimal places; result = 0.524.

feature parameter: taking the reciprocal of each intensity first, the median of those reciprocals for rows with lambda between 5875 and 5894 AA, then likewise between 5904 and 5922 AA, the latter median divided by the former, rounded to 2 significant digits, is 0.91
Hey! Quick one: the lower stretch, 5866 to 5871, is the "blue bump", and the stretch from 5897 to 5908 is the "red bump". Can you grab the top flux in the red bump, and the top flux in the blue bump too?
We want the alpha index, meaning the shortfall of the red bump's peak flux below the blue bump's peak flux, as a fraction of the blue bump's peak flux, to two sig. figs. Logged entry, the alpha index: 0.17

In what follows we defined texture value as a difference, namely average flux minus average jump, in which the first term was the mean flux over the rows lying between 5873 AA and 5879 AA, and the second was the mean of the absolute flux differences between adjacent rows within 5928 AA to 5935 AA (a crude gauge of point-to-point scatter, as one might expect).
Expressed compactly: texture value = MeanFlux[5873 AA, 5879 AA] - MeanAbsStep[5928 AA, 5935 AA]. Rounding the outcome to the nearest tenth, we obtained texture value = 1.5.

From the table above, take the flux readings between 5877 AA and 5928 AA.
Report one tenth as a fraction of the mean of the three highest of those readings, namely 0.0411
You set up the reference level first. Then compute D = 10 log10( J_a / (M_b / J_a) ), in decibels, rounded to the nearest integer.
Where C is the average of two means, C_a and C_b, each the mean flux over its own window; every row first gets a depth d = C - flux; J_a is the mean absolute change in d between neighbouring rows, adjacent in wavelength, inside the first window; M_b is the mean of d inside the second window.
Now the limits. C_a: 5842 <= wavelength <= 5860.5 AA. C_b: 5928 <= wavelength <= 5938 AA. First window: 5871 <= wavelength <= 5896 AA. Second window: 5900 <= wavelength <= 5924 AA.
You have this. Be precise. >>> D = 0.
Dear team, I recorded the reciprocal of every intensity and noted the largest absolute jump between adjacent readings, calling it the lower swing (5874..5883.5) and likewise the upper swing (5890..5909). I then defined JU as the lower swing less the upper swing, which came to 0.064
